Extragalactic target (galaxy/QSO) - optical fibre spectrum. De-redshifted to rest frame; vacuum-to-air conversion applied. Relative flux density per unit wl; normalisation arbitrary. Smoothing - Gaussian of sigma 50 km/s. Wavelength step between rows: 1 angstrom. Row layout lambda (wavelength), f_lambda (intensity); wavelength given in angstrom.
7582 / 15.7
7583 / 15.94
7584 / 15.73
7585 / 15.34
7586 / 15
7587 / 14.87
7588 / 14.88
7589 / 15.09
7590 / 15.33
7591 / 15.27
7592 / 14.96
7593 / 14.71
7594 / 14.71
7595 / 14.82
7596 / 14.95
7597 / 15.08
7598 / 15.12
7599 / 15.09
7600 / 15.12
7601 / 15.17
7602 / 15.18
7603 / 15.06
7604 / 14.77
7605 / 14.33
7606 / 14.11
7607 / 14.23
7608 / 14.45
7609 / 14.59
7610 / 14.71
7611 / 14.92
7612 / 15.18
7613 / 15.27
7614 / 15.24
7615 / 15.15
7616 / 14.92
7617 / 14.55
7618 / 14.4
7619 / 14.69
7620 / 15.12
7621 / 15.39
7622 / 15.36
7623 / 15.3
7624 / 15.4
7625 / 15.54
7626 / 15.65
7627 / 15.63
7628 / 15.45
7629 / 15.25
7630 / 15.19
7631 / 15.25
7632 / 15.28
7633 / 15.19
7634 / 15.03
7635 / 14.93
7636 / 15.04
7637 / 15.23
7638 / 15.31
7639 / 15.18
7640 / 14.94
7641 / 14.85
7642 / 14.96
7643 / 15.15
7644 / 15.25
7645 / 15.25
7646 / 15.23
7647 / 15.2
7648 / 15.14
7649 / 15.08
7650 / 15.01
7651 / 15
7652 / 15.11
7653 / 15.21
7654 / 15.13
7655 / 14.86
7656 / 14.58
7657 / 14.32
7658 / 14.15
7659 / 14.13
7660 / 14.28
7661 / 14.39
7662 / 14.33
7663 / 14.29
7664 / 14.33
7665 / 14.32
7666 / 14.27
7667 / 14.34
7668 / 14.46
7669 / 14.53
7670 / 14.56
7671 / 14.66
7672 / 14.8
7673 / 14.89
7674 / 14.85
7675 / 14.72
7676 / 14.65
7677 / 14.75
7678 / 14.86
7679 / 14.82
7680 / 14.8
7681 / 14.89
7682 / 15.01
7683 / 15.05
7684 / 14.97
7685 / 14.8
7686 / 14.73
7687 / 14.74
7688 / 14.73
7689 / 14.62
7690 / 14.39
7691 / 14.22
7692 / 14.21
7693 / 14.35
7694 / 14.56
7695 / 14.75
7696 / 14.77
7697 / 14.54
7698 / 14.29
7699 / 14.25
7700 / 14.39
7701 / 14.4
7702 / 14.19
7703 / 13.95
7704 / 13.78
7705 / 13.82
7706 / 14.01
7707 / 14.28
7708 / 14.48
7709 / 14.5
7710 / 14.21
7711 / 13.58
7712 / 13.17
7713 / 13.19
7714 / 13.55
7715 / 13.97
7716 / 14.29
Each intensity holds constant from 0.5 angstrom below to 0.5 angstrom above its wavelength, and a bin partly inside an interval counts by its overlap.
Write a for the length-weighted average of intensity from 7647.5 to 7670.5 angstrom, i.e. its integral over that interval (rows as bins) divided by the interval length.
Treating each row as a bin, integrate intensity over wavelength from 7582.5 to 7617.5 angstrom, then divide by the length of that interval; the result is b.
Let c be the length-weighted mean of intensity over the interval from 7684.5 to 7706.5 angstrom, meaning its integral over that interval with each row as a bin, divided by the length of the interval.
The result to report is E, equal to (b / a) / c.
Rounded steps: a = 14.6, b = 15.0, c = 14.4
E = 0.0713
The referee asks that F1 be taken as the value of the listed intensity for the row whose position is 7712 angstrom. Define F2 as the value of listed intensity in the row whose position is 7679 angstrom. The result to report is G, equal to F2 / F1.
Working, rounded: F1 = 13.17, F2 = 14.82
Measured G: 1.13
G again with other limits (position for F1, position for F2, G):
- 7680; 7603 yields 1.02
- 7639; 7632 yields 1.01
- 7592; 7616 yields 1.00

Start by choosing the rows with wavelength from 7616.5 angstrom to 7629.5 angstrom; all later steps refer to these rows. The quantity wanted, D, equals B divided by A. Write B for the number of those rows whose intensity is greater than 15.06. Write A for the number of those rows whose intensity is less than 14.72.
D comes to 3.3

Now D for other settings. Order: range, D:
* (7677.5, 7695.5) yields 0.0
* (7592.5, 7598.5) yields 1.0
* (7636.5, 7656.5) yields 13.0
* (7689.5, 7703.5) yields 0.0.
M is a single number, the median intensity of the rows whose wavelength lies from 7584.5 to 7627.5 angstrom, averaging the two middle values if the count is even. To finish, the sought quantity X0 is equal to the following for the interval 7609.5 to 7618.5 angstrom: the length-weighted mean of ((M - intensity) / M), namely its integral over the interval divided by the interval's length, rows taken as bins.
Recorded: 0.010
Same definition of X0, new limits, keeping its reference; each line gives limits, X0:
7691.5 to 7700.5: 0.041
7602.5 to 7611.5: 0.034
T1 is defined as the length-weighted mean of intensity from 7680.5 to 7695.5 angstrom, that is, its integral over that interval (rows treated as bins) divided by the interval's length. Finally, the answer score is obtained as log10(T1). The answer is 1.17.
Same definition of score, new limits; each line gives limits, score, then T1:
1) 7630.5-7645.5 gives 1.18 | 15.1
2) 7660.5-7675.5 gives 1.16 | 14.5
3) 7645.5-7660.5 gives 1.17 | 14.8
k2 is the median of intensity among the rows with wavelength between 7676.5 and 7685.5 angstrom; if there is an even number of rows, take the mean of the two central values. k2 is 14.9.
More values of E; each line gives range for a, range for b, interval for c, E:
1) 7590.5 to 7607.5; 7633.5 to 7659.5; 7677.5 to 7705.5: 0.0693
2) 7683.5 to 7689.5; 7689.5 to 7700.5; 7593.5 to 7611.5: 0.0660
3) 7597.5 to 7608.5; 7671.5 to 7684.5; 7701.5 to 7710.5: 0.0711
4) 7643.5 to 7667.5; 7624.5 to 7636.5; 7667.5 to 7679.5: 0.0706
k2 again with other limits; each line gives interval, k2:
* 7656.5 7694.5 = 14.6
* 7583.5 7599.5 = 15.0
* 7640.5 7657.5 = 15.1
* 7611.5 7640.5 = 15.2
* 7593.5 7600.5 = 15.1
